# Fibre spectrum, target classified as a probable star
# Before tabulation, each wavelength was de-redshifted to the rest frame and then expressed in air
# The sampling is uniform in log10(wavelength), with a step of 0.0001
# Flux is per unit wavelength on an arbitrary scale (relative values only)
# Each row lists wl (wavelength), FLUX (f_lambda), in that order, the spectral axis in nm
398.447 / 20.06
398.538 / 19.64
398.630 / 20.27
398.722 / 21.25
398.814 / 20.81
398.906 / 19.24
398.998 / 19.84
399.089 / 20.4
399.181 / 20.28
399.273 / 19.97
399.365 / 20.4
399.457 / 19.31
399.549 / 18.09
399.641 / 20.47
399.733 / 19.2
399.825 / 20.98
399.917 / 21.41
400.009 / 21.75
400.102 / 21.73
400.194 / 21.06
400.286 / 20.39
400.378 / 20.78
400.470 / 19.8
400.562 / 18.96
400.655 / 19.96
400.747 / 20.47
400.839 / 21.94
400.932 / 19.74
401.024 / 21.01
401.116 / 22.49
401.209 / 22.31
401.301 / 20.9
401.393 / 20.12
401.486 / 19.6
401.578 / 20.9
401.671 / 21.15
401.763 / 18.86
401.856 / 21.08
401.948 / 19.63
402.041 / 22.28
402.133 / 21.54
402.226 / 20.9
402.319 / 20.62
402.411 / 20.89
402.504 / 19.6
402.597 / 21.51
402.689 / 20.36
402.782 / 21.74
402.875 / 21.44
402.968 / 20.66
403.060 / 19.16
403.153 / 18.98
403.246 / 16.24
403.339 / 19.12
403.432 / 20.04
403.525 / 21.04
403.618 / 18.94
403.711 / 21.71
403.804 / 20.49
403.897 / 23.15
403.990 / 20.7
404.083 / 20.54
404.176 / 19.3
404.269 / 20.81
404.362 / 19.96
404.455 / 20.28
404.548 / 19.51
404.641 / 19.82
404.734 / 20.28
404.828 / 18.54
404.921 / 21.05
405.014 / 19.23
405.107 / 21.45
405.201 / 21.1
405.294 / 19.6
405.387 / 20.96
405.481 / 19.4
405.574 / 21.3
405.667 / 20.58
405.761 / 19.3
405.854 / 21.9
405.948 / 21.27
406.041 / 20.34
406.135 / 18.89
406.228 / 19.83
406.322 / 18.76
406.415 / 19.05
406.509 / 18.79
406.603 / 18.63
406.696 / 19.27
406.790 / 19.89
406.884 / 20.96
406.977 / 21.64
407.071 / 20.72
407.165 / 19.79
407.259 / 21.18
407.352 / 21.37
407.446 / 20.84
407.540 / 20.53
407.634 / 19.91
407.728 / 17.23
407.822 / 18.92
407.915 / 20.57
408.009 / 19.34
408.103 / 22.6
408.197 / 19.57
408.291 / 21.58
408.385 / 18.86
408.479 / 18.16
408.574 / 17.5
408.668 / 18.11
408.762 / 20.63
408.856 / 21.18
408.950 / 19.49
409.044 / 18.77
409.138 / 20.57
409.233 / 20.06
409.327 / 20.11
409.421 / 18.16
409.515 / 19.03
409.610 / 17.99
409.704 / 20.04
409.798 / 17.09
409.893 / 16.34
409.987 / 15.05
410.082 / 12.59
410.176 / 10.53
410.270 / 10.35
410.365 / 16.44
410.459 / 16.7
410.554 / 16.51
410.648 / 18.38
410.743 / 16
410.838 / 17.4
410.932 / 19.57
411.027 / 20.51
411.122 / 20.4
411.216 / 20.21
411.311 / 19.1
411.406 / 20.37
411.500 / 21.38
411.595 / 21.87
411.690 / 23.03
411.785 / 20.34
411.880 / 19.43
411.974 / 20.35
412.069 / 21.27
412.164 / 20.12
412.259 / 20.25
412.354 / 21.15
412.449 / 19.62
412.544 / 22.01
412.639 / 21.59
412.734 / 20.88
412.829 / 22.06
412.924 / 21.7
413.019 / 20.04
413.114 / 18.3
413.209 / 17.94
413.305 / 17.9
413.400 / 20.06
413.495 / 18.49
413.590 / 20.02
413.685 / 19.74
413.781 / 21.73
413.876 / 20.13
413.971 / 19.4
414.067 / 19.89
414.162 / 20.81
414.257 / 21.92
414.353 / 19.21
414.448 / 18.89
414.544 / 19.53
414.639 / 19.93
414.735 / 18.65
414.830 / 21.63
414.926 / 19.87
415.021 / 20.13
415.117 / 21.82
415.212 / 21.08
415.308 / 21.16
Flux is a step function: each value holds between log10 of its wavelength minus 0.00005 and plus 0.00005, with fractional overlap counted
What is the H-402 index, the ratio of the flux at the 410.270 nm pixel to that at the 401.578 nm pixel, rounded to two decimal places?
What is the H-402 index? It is 0.50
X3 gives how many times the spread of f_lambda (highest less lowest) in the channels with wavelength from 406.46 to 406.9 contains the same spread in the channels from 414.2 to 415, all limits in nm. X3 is 0.71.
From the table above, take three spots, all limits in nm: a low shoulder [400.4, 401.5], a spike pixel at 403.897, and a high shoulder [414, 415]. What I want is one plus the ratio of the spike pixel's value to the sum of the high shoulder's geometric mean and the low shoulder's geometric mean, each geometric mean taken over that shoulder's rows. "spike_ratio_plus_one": 1.57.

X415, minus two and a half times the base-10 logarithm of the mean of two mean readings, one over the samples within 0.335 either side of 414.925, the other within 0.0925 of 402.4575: -3.271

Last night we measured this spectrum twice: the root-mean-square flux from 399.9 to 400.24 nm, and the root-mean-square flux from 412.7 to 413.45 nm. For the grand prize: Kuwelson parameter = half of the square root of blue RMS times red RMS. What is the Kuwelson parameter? 10.3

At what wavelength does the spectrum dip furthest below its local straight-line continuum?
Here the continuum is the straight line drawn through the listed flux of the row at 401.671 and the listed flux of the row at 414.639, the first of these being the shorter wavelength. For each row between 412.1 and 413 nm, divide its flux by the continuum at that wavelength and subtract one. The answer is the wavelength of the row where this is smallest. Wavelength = 412.449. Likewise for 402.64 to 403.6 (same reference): 403.246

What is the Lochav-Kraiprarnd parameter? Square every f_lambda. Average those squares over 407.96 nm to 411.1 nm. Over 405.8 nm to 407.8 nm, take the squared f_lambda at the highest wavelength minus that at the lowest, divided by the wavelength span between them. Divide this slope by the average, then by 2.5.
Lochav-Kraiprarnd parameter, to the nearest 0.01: -0.12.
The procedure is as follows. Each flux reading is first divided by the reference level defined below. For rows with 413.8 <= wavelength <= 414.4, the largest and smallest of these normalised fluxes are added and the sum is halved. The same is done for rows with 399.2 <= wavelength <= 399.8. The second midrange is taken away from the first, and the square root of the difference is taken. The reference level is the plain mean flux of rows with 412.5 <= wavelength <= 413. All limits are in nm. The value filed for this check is 0.24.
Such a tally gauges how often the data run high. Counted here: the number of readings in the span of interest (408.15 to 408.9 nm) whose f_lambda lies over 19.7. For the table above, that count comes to 3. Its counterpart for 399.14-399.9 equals 5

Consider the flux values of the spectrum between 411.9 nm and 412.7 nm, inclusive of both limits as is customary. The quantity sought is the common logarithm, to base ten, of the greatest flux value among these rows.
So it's 1.34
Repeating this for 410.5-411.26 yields 1.31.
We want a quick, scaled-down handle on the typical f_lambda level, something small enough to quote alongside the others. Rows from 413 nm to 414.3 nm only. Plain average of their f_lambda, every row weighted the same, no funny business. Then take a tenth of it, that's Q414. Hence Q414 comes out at 1.97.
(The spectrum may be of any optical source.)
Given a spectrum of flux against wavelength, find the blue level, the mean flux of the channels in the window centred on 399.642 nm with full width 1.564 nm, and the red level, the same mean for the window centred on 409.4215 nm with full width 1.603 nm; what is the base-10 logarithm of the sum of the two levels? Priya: 1.58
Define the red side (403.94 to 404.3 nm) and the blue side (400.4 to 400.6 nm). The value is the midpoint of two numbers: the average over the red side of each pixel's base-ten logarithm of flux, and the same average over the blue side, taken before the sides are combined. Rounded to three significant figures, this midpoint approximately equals 1.30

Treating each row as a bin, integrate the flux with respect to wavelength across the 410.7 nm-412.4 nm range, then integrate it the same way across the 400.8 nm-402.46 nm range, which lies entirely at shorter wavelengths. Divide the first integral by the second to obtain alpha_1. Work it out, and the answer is 0.99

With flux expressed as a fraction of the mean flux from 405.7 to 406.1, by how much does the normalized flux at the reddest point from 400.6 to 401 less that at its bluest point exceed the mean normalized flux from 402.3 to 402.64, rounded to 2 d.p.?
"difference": -1.01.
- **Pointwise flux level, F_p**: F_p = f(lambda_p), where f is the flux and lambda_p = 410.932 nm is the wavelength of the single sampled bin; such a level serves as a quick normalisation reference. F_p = 19.57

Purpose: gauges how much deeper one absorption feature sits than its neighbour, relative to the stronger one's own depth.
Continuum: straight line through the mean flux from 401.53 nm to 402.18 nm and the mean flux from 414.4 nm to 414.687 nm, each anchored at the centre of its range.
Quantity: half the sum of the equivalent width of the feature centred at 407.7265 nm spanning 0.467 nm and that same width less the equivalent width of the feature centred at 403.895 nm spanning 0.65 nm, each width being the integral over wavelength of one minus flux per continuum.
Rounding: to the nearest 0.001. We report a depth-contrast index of 0.019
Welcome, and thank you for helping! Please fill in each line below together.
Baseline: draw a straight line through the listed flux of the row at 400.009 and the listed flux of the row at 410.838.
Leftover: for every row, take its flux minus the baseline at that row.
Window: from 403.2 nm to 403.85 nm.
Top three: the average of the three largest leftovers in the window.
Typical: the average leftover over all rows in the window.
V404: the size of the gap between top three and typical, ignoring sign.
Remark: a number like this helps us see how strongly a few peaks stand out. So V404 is 1.49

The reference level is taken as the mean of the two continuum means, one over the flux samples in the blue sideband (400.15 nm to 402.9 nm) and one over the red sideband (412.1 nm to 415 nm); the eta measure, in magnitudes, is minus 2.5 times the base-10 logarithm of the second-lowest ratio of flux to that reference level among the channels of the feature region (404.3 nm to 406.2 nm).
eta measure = 0.085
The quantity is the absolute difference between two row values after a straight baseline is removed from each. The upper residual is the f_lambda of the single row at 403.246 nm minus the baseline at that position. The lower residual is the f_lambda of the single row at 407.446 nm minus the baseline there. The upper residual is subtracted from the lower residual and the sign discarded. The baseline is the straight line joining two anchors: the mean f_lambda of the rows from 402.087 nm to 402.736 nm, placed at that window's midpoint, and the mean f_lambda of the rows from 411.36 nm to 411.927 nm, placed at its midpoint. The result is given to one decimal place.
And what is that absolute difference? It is 4.5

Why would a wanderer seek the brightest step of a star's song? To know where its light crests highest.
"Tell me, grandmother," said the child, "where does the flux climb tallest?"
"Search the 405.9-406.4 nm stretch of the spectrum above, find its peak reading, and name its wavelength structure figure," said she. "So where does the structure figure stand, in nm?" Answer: 405.948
